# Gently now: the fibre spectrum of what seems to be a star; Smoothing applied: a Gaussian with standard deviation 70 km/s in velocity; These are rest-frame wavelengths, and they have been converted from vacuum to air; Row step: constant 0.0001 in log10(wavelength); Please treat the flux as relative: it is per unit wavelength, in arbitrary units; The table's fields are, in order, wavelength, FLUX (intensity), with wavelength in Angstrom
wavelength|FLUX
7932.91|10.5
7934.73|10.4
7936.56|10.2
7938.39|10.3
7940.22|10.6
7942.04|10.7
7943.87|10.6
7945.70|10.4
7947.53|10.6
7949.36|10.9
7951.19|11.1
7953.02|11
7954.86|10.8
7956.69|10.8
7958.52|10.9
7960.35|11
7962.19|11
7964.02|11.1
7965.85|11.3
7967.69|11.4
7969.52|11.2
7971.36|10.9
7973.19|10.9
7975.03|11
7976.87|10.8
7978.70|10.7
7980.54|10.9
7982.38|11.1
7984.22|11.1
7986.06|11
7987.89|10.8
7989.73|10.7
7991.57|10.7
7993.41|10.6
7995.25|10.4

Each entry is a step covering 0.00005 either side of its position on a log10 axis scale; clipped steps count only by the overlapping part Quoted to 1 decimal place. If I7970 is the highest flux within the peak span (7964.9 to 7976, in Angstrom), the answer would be 11.4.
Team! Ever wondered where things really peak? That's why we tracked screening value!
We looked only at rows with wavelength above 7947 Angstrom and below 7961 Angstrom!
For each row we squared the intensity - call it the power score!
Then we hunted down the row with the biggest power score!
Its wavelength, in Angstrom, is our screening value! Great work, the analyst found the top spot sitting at 7951.19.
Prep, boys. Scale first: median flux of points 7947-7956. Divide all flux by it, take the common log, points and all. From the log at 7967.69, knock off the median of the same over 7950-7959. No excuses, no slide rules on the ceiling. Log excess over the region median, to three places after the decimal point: 0.019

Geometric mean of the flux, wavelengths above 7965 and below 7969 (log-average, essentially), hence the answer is 11.3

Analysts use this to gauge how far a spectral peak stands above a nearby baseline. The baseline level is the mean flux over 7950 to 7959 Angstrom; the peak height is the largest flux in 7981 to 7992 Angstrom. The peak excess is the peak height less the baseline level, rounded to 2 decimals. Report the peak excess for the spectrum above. 0.18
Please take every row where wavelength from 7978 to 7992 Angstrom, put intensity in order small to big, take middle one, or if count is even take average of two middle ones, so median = 10.85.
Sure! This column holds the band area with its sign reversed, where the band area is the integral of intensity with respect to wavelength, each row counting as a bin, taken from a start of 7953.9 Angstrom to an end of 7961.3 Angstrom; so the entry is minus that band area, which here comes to -80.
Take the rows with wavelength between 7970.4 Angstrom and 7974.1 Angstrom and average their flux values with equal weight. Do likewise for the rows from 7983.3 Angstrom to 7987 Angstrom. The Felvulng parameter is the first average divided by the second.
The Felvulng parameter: 0.99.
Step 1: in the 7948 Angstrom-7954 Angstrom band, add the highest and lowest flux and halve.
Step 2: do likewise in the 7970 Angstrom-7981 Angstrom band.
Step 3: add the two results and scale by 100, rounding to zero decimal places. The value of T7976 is 2185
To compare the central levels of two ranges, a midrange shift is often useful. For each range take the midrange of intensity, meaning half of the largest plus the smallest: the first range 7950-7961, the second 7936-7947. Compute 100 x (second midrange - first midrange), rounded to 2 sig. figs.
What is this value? -50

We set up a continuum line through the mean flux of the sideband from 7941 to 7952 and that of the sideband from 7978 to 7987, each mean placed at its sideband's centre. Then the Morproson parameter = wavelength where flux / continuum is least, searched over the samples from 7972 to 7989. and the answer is 7978.70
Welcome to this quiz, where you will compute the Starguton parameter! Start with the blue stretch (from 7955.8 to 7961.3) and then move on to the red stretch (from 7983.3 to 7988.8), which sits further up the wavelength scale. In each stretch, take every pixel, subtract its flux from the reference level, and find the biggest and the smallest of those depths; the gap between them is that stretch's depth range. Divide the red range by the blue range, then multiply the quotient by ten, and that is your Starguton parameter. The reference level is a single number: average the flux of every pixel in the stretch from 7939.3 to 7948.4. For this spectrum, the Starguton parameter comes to 15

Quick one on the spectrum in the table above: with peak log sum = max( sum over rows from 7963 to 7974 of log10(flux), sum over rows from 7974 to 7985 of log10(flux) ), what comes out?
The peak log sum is 6.28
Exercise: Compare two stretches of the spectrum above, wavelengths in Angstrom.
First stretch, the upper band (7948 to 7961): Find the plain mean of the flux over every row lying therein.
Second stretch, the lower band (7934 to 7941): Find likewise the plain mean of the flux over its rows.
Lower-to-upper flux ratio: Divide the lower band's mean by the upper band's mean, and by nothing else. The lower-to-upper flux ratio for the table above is 0.949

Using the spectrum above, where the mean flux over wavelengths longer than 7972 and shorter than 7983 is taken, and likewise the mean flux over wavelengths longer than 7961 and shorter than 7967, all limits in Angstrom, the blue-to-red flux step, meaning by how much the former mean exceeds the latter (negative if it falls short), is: -0.23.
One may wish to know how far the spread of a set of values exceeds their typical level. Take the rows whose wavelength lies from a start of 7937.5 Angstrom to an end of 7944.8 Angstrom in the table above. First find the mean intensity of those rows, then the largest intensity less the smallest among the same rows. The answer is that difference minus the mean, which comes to -10.2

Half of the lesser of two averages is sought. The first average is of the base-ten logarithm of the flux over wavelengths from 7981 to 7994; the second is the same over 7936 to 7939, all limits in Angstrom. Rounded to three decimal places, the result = 0.505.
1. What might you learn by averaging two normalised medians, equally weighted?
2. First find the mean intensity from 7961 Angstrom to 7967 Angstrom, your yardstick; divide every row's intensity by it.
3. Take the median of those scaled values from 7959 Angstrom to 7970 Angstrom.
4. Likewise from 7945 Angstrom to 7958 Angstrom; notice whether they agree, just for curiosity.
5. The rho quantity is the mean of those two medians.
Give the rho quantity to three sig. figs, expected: 0.986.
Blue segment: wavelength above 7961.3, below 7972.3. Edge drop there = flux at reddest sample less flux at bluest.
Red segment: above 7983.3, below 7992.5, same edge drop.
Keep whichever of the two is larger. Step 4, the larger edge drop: -0.1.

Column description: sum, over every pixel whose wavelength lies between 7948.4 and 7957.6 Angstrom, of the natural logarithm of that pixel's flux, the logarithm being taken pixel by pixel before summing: 12.0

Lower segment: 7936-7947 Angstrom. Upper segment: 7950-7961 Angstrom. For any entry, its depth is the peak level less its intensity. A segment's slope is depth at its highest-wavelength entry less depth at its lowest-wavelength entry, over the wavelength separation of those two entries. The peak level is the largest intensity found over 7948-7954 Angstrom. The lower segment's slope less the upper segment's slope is -0.03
